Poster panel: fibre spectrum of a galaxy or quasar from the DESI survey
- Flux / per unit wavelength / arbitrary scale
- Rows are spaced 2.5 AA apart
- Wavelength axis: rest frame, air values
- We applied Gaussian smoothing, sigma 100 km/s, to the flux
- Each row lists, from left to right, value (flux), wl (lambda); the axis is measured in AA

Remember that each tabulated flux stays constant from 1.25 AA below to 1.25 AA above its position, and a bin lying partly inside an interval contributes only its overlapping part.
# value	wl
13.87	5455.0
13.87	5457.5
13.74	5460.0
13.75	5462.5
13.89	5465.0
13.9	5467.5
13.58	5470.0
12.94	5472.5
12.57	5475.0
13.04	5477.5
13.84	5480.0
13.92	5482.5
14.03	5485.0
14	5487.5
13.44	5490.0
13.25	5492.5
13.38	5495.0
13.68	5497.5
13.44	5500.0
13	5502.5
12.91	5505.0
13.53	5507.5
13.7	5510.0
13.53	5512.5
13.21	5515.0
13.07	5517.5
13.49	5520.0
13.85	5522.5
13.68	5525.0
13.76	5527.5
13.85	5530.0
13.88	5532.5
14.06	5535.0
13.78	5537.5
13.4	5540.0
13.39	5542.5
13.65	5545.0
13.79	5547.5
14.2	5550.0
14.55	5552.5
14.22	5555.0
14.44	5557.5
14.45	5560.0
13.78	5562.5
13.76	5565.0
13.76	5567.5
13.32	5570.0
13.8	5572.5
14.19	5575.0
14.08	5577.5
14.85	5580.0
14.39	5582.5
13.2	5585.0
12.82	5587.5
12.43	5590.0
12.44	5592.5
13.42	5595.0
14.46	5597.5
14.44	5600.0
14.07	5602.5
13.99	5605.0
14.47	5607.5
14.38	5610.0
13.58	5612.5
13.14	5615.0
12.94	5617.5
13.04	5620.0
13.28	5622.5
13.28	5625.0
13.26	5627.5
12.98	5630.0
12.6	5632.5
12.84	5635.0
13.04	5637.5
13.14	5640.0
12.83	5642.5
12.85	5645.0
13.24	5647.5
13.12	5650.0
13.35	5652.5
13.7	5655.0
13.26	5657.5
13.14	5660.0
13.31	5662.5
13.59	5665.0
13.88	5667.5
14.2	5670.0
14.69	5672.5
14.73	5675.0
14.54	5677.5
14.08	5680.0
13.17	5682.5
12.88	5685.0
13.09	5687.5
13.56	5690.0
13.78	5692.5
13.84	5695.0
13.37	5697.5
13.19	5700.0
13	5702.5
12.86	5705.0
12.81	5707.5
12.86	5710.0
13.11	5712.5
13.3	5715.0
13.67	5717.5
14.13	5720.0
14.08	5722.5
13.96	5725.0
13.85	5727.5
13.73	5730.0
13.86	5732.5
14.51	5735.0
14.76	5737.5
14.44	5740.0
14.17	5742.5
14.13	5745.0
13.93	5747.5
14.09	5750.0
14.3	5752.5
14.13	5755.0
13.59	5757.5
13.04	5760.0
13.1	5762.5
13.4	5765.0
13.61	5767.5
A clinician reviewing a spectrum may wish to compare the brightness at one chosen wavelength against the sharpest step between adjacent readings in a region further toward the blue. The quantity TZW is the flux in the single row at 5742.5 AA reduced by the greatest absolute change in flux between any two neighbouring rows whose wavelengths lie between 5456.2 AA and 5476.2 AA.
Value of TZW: 13.5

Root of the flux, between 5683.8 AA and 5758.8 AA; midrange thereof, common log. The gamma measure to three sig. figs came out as 0.569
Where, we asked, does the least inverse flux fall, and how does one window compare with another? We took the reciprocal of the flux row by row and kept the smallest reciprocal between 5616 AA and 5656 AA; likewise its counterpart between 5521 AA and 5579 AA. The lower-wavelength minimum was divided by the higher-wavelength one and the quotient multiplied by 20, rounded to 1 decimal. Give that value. 18.8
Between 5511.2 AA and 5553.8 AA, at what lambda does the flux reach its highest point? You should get 5552.5 AA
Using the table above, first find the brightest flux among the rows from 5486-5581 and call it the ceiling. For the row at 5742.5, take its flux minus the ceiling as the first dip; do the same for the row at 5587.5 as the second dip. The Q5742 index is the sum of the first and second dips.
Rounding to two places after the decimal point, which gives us -2.71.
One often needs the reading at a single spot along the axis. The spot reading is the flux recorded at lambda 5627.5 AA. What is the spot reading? 13.26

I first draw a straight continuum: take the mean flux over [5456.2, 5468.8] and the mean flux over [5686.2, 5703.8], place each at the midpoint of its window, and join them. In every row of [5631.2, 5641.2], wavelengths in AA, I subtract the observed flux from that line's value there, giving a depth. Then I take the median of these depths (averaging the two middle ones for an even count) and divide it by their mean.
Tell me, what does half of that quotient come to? 0.47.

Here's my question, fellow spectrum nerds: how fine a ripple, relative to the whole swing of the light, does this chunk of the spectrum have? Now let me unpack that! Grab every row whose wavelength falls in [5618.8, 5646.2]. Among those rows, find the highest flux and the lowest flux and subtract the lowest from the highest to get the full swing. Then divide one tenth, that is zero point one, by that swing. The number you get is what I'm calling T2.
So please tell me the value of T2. 0.147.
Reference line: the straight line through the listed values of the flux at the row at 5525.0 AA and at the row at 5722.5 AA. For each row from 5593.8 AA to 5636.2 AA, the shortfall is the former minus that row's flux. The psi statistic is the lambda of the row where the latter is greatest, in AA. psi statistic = 5632.5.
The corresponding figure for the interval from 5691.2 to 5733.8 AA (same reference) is 5707.5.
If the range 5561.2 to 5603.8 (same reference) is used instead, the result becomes 5590.0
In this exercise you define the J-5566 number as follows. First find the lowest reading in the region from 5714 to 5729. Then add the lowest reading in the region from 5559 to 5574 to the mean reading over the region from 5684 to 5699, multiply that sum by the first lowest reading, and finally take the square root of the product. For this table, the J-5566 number 18.9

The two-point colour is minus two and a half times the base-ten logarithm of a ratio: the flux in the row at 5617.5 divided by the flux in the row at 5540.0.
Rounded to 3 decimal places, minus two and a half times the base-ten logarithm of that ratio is 0.038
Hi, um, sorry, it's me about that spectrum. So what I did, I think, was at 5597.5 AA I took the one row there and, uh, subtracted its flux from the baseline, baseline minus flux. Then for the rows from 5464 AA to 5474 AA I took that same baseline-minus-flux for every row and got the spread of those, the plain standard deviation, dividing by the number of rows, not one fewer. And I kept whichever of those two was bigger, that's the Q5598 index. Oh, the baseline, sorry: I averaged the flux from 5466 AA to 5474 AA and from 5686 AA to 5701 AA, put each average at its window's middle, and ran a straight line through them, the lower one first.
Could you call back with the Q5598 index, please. 0.4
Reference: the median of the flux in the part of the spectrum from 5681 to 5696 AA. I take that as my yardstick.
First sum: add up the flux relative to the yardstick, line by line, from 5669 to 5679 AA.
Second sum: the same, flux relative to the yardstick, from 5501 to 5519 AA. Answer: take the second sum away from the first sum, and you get -2.6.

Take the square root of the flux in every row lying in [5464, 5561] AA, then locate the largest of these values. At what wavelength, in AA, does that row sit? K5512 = 5552.5 AA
